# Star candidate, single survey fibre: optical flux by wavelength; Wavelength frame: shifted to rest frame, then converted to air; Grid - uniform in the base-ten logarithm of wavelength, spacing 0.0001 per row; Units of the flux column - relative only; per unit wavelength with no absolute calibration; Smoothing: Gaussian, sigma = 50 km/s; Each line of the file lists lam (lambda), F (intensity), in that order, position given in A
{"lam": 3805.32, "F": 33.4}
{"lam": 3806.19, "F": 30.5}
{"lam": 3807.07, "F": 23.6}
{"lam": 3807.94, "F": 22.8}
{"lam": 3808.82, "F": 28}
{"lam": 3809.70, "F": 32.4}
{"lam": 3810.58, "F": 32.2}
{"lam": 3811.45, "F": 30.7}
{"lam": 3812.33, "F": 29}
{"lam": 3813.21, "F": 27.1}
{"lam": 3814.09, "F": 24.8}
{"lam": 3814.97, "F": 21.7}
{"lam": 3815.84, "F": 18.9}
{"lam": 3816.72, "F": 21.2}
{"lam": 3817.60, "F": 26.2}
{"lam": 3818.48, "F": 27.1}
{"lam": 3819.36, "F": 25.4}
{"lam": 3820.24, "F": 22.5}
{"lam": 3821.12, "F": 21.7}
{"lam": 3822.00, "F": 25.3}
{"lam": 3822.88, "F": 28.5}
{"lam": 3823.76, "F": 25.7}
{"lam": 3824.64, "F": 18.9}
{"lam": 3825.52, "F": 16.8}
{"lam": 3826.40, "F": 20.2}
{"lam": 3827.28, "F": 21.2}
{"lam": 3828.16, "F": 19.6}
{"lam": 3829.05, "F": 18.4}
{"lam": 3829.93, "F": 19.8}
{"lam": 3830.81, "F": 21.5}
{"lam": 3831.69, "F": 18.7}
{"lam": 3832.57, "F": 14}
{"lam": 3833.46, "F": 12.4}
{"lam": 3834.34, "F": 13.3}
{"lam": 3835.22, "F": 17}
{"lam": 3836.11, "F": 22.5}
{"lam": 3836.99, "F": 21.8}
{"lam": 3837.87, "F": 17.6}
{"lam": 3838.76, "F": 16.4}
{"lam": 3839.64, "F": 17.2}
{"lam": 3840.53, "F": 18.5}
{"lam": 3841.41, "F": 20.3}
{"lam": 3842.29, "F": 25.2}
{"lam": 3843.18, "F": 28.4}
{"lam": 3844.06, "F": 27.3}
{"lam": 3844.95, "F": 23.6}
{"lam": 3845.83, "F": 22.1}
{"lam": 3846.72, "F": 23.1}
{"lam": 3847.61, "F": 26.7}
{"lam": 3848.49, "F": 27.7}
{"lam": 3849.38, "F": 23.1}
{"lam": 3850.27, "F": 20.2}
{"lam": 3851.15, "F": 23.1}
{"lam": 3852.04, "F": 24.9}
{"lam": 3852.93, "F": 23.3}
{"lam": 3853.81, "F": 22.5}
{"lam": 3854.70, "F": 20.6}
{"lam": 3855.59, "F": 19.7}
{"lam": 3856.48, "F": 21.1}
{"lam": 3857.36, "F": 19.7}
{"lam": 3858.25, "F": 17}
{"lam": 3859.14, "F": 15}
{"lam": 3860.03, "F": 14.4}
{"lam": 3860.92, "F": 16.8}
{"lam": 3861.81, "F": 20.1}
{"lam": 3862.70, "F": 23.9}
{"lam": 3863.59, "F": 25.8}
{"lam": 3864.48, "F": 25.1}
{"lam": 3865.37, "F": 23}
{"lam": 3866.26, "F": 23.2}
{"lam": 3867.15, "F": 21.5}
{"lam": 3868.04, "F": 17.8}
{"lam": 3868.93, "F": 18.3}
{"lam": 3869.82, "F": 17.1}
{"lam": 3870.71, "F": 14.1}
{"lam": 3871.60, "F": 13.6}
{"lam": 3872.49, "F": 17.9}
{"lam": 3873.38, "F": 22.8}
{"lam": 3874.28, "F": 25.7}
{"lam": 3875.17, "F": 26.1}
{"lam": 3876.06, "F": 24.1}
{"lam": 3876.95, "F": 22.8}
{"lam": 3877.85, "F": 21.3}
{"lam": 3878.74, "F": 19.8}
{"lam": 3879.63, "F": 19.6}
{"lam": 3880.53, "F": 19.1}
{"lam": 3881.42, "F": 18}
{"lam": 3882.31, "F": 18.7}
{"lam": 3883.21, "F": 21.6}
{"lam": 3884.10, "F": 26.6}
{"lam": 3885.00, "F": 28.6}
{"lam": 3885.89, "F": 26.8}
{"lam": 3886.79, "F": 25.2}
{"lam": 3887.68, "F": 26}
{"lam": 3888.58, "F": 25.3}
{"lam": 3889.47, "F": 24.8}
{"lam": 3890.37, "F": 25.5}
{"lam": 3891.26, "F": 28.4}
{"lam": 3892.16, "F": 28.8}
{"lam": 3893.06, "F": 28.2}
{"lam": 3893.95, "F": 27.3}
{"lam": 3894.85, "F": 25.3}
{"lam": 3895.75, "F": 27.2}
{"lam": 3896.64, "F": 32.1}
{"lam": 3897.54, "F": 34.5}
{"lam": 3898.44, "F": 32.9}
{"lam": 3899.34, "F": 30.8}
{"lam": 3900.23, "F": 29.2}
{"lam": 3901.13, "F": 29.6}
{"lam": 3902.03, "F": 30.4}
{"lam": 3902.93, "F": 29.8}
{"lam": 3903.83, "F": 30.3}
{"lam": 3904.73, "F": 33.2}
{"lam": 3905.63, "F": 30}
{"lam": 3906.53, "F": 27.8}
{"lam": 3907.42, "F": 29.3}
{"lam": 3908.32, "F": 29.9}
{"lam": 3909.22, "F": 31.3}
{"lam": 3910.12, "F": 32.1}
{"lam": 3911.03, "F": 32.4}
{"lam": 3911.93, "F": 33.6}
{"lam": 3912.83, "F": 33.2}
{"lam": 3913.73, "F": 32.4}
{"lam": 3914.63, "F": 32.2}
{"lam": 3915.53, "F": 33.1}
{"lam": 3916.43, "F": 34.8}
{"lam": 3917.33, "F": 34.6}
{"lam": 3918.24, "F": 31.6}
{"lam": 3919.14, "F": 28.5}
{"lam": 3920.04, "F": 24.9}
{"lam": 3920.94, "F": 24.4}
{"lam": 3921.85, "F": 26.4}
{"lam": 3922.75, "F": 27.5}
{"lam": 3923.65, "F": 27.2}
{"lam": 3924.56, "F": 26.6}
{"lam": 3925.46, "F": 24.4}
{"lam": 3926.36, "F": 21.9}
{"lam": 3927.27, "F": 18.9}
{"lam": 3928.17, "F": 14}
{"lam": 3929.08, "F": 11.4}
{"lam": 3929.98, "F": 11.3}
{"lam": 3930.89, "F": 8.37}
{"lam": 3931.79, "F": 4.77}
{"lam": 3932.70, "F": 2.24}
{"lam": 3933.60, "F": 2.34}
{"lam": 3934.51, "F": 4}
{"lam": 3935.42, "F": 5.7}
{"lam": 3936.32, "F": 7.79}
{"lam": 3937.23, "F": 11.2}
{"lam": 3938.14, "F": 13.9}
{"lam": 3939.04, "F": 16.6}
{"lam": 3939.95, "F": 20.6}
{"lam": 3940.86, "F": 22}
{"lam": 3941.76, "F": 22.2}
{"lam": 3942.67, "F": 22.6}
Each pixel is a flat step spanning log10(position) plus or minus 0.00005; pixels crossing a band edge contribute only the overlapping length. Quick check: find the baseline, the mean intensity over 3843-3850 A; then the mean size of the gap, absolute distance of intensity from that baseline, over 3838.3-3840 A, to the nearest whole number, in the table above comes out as 8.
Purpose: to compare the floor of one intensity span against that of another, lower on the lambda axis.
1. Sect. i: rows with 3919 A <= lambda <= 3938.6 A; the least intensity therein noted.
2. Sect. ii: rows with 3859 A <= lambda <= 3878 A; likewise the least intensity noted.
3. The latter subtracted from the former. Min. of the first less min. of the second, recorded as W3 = -11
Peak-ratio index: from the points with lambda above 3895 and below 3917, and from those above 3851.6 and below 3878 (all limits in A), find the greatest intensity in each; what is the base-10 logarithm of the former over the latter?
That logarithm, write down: 0.12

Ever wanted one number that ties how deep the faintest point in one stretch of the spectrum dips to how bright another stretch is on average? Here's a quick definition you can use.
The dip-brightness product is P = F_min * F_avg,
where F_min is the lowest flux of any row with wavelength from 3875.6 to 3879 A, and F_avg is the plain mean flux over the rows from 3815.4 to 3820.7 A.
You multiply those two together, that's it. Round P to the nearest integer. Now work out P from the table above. 466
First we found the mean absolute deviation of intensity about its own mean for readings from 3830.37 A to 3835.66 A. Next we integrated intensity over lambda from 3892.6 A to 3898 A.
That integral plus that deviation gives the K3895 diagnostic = 160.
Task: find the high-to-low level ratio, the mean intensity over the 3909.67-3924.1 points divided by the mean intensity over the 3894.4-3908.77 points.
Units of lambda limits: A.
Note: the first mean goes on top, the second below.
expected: 1.01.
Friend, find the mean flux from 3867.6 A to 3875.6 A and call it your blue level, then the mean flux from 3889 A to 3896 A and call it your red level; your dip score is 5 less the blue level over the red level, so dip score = 4.28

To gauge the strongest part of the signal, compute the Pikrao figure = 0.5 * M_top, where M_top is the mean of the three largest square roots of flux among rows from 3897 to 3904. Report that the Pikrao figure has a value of 2.86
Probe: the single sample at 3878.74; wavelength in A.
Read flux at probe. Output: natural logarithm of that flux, 2.99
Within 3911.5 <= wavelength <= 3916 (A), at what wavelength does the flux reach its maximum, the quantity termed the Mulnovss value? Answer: 3911.93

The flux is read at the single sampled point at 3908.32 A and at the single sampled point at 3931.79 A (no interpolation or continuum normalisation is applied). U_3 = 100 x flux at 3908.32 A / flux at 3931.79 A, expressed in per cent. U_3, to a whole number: 627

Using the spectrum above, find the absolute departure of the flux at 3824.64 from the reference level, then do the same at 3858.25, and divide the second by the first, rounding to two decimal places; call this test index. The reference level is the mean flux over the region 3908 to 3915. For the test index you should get 1.14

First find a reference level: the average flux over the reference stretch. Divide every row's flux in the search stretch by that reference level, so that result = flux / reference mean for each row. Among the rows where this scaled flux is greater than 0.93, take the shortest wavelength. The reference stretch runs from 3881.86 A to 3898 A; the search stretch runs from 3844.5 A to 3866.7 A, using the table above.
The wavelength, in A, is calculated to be 3847.61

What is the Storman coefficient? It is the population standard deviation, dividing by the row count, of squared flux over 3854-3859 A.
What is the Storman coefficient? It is 54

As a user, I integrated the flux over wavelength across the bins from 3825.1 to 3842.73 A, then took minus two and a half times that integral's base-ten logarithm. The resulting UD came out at -6.29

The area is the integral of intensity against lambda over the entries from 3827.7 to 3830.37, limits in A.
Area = 51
